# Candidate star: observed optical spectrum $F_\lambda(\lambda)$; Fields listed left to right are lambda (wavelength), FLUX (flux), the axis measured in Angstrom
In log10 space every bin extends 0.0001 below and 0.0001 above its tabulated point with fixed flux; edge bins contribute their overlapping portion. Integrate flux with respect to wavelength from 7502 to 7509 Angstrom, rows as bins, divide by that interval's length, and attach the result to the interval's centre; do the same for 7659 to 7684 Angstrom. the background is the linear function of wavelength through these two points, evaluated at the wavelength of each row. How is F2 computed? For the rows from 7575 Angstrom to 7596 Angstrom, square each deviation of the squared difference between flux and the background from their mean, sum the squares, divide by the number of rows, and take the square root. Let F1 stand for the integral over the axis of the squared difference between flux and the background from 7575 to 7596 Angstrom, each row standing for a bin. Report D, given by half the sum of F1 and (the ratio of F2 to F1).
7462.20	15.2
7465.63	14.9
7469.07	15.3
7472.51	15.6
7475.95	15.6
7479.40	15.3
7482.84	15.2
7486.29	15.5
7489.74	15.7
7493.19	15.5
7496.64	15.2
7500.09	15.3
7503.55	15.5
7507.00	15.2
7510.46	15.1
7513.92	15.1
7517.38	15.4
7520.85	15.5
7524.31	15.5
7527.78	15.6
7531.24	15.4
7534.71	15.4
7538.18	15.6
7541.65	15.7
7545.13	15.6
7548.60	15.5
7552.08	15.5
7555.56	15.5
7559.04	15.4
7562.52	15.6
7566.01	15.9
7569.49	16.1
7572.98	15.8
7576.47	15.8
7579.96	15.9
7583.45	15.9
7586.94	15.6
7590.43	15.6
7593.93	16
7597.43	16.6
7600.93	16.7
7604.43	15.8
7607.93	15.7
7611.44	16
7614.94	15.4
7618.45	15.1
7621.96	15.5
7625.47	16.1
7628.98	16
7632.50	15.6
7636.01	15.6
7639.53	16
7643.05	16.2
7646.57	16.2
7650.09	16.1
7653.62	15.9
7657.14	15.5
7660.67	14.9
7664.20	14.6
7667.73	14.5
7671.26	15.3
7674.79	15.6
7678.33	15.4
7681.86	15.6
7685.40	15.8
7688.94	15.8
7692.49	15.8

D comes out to 3.7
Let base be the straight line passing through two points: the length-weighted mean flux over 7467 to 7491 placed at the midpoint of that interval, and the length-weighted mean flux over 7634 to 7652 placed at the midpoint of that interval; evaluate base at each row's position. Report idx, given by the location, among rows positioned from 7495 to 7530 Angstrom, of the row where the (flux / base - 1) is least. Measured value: 7513.92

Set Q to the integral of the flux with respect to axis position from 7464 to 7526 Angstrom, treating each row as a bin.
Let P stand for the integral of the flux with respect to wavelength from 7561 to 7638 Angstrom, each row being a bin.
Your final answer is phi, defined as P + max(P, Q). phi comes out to 2438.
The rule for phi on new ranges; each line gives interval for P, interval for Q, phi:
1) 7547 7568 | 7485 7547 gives 1284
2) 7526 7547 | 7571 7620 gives 1103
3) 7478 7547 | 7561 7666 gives 2722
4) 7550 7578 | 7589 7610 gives 879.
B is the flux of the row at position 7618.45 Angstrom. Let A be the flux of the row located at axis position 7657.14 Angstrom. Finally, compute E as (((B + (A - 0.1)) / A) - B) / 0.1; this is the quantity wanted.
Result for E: -131.3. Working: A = 15.5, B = 15.1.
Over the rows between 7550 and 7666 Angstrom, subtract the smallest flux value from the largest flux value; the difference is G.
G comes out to 2.1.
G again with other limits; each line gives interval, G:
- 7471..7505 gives 0.5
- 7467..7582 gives 1.0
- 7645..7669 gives 1.7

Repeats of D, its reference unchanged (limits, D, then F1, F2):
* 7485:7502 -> 0.3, 1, 0.04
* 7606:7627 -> 3.1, 6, 0.31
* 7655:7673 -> 1.8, 3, 0.15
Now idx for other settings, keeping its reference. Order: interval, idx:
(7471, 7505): 7496.64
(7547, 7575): 7559.04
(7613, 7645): 7618.45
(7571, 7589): 7586.94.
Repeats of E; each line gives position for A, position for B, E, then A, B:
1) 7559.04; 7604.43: -137.8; 15.4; 15.8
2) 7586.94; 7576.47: -137.9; 15.6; 15.8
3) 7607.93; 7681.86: -136.1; 15.7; 15.6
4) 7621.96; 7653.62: -138.8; 15.5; 15.9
